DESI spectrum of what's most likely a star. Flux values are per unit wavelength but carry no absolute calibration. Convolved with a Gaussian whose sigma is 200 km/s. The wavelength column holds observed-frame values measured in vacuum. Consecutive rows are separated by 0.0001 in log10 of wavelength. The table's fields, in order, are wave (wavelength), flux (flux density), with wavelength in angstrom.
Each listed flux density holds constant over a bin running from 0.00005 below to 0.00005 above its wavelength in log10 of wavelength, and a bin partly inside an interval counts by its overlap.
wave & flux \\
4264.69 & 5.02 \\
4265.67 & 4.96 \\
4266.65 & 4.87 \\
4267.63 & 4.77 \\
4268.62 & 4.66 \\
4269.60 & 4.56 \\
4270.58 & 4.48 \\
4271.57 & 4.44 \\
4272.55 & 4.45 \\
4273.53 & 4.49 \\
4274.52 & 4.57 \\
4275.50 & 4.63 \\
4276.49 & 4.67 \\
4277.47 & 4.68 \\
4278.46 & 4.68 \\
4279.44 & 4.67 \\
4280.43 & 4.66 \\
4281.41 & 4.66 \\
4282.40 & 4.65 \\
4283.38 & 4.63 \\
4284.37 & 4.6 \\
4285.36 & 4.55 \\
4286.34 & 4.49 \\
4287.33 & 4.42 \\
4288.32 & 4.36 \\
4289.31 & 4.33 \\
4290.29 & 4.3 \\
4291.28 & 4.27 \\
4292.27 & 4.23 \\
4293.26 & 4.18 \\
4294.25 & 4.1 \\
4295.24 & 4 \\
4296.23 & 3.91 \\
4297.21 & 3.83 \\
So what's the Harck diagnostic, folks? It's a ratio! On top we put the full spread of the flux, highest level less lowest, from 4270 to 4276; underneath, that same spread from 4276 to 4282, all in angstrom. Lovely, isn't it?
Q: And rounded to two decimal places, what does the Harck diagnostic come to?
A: 9.50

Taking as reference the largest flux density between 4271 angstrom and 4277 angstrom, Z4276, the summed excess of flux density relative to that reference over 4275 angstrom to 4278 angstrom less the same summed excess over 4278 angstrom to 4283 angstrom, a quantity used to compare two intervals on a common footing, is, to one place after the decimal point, 0.0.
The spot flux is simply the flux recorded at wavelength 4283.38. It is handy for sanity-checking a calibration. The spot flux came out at 4.63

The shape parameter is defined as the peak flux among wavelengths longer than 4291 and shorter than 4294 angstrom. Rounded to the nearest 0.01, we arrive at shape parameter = 4.27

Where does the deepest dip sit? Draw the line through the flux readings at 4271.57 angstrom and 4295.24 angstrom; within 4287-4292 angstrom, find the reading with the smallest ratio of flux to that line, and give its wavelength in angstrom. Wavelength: 4291.28 angstrom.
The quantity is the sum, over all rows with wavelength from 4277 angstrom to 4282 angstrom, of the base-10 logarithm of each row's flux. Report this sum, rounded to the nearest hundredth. 3.35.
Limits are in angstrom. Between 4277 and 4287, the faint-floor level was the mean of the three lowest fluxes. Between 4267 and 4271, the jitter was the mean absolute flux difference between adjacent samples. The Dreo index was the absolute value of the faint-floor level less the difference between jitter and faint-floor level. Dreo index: 9.0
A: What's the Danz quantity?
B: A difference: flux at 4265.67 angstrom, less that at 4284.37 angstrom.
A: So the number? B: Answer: 0.36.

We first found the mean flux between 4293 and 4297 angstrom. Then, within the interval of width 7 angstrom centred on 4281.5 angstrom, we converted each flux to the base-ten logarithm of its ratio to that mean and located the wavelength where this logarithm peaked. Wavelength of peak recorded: 4278.46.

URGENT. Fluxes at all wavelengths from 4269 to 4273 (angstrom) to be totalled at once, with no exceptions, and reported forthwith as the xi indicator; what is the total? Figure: 18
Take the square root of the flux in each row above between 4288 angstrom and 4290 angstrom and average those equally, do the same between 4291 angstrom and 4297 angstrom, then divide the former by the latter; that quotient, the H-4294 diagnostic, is 1.03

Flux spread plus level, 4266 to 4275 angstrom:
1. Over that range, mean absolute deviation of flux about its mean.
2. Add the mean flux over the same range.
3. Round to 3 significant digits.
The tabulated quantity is 4.71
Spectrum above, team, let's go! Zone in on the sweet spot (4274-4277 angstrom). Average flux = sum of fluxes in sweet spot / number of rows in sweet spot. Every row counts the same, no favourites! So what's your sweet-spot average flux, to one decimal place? 4.6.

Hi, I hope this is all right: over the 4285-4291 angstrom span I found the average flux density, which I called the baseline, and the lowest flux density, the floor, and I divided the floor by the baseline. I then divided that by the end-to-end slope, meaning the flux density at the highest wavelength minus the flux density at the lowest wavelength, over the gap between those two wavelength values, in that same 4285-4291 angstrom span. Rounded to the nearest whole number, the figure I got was -19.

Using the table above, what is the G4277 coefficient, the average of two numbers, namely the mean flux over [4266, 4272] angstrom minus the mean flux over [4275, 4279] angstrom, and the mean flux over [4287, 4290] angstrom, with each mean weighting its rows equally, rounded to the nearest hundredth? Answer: 2.17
